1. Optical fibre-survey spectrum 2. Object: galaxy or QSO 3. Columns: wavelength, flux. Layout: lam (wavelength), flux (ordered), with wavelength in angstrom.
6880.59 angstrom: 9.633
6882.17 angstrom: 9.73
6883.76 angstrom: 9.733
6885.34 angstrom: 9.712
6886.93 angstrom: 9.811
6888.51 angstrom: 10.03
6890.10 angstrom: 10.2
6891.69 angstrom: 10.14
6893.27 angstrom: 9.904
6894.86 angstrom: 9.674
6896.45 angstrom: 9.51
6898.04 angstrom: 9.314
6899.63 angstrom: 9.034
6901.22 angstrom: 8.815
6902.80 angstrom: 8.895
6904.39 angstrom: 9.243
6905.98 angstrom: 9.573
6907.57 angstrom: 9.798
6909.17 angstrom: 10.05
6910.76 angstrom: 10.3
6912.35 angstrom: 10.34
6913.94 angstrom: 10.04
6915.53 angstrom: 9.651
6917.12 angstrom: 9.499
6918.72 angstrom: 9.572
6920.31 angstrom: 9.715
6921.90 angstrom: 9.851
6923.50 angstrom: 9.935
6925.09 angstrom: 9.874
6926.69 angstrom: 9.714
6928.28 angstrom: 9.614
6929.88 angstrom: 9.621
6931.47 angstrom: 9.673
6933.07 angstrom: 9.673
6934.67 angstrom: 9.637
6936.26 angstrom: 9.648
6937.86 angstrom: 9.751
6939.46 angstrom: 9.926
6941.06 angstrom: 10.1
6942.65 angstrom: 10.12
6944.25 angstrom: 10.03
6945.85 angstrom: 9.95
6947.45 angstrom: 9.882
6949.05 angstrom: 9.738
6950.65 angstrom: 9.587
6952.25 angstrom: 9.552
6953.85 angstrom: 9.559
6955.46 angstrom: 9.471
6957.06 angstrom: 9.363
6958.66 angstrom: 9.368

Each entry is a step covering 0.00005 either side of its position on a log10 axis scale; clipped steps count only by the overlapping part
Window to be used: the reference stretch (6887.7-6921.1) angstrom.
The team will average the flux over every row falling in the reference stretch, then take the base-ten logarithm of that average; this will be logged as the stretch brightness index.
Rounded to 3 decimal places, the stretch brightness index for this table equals 0.986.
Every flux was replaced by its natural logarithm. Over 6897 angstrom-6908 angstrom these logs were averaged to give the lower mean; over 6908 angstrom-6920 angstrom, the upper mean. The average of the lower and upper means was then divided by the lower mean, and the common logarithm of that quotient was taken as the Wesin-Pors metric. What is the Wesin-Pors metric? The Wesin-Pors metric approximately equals 0.007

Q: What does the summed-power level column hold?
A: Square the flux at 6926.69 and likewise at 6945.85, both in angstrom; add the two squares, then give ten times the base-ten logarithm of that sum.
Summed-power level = 22.9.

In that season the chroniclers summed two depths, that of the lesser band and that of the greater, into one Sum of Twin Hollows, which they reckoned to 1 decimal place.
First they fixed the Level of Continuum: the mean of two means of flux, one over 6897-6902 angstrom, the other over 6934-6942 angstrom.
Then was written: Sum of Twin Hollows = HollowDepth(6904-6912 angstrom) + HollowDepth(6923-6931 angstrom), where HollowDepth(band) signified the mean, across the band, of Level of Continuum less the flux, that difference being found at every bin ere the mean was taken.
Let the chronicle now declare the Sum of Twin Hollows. -0.7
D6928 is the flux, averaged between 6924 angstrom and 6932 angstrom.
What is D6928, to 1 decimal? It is 9.7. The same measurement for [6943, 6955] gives 9.8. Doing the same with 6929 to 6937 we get 9.7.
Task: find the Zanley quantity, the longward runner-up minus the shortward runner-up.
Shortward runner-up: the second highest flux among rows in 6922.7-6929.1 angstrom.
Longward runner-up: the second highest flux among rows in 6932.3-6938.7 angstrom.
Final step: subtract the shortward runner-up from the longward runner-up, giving -0.2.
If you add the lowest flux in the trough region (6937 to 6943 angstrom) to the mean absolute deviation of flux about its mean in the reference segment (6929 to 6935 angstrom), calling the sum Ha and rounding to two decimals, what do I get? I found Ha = 9.77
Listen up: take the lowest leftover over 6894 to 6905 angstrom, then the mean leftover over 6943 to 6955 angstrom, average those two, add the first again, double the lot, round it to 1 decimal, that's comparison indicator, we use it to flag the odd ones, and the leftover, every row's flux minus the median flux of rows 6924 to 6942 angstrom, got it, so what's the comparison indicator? -2.5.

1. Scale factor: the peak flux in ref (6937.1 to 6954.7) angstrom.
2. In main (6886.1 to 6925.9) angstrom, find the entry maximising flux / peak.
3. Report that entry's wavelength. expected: 6912.35 angstrom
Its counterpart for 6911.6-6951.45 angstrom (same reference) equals 6912.35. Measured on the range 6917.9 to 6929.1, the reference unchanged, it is 6923.50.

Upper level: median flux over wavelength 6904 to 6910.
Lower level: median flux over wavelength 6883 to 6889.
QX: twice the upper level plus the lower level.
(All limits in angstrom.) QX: 29.1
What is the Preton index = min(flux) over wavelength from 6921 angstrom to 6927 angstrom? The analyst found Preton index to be 9.714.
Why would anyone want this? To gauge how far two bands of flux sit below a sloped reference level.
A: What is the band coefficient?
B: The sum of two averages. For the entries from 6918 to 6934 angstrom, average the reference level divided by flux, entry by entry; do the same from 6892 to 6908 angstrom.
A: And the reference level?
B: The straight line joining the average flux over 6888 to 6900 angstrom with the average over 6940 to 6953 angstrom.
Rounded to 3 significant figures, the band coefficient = 2.05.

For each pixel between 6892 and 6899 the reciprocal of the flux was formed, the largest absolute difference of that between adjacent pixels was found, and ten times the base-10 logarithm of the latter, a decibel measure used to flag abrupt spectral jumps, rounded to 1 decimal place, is -26.2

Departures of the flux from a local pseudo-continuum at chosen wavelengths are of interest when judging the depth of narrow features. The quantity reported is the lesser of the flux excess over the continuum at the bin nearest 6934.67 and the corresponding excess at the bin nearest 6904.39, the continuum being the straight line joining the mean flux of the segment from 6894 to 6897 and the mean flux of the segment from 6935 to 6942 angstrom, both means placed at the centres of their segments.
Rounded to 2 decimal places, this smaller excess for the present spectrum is -0.40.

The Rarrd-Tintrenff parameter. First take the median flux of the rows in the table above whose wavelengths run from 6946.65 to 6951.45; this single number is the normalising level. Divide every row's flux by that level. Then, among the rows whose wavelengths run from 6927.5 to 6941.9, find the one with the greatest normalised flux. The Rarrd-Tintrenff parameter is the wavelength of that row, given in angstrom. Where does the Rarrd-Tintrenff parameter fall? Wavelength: 6941.06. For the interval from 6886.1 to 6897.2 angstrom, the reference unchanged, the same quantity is 6890.10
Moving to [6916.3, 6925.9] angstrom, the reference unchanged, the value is 6923.50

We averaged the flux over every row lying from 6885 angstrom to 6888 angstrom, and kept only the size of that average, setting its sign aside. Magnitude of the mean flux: 9.8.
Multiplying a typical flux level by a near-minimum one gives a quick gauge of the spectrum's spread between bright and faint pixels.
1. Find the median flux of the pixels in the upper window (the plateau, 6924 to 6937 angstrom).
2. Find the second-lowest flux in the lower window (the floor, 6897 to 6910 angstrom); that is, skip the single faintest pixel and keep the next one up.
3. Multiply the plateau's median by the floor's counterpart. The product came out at 86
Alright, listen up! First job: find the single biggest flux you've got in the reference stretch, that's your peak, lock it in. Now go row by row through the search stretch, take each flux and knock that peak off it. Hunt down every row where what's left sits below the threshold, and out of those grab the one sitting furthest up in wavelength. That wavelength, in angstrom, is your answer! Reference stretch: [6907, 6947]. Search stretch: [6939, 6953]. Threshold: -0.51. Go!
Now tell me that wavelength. 6952.25 angstrom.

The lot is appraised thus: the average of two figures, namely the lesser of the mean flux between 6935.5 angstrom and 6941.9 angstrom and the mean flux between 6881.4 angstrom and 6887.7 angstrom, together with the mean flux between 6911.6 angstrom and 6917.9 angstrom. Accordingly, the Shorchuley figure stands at 9.81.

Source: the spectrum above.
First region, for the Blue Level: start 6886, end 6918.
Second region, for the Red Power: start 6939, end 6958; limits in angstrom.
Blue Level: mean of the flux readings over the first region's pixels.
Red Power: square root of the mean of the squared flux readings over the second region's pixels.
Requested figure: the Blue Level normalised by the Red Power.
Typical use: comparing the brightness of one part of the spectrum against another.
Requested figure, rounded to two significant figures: 0.99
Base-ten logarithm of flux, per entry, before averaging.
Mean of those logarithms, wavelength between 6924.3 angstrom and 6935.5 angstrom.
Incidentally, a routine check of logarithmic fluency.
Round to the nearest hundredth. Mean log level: 0.99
